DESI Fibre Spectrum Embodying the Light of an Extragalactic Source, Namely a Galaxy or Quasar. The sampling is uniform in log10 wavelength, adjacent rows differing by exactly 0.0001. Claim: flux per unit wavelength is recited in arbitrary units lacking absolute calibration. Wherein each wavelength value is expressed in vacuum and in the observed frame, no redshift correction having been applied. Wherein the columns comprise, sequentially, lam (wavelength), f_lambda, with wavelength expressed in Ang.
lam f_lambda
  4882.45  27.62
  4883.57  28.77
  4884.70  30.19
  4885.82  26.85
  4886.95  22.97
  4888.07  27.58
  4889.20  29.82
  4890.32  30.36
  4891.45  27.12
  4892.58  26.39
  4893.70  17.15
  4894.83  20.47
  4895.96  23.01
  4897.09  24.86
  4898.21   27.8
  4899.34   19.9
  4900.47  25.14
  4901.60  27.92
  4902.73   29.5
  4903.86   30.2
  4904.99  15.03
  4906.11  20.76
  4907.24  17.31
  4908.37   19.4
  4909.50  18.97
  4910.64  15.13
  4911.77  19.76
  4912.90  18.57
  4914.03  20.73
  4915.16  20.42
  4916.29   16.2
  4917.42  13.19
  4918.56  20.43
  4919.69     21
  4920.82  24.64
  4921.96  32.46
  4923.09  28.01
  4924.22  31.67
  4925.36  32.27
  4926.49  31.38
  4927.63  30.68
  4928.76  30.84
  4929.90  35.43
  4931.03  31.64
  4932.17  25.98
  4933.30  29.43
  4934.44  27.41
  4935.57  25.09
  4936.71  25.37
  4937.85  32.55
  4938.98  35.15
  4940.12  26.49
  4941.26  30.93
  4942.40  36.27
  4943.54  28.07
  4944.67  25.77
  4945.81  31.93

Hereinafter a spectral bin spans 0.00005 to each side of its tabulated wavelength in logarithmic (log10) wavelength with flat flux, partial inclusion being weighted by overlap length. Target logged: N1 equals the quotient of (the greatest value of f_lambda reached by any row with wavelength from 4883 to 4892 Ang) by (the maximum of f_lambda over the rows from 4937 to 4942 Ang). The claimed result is 0.86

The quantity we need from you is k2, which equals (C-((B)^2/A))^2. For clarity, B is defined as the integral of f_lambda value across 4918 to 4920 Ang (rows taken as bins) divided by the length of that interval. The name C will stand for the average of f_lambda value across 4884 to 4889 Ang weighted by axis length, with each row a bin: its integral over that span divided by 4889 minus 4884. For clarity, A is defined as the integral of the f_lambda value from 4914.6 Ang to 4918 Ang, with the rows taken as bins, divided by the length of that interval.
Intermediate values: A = 17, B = 21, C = 27.1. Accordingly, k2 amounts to 2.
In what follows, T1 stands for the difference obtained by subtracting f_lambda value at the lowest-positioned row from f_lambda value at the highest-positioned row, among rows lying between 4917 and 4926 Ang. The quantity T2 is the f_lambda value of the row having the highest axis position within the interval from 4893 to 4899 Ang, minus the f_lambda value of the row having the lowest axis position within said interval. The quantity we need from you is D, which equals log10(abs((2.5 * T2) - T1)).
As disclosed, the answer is 0.88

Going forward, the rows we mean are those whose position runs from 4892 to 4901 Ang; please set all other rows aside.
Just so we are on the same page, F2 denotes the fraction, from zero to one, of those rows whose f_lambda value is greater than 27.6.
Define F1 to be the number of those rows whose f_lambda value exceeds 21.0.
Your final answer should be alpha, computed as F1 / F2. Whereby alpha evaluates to 40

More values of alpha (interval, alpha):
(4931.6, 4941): 21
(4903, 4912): 8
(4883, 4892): 16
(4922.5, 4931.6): 8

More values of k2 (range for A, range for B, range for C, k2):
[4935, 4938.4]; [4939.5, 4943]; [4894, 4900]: 149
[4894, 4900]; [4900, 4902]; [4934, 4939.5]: 2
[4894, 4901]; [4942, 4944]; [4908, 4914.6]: 641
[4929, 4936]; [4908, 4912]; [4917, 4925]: 188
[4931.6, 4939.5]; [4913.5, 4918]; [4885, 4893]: 276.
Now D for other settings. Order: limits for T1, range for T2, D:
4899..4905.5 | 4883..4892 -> -0.13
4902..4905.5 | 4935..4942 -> 1.46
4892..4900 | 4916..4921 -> 1.44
